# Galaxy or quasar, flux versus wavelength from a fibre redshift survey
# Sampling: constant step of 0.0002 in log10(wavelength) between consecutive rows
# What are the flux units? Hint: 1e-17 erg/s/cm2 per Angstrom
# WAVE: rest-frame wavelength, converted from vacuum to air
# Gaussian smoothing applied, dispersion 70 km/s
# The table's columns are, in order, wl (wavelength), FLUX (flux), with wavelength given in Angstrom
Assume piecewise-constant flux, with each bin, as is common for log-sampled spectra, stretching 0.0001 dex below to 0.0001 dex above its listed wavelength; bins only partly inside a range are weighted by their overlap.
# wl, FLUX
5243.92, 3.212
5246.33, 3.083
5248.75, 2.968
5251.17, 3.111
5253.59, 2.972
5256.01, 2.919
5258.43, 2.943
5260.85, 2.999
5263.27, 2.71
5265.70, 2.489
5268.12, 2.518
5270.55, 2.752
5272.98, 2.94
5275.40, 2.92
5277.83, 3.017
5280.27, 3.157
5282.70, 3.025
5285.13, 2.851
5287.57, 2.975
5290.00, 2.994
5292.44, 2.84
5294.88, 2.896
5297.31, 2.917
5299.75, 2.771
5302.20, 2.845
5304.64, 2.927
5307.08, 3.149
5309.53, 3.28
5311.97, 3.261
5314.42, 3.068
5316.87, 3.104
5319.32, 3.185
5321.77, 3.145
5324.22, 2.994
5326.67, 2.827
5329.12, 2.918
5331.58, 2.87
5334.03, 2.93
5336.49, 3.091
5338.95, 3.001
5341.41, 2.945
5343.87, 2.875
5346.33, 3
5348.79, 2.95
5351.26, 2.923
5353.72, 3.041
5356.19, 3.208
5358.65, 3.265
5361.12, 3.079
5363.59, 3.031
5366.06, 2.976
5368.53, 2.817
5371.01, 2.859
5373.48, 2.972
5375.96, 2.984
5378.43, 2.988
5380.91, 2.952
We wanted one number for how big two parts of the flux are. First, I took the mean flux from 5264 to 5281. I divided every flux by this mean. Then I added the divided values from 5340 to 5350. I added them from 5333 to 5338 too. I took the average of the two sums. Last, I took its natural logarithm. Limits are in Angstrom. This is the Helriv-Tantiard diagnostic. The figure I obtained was 1.15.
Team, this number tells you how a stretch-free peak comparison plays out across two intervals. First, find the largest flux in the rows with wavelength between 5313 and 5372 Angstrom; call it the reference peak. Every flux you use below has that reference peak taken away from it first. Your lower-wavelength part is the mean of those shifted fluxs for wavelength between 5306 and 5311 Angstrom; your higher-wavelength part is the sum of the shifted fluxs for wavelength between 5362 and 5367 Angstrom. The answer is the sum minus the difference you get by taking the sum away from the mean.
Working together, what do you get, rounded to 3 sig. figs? -1.00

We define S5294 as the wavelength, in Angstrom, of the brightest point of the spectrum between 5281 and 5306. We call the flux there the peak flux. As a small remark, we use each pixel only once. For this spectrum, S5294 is 5282.70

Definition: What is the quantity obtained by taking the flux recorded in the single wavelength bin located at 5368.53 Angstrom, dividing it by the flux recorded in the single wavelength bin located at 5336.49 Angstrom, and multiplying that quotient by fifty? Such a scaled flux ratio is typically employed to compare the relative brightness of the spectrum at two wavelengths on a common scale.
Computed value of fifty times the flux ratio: 46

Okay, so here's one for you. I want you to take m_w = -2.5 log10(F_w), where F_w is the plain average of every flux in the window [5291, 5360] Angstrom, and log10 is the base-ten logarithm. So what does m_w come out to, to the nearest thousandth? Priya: -1.196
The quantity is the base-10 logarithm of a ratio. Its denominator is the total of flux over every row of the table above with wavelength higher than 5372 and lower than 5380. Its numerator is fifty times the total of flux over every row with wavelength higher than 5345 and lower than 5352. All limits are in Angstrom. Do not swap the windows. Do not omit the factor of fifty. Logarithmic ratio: 1.70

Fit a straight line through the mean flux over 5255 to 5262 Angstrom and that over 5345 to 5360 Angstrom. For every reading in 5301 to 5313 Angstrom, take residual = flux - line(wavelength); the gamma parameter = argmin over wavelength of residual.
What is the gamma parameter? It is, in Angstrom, 5302.20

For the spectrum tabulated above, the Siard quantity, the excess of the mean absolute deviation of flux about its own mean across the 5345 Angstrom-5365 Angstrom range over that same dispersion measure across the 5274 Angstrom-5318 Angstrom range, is -0.027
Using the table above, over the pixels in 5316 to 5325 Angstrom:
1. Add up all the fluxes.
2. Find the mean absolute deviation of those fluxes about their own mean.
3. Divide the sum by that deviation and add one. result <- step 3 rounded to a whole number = 215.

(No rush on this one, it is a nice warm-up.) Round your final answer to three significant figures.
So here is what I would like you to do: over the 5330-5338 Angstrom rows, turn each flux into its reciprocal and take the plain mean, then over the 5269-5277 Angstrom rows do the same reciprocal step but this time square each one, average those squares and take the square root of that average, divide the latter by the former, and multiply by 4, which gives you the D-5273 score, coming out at 4.13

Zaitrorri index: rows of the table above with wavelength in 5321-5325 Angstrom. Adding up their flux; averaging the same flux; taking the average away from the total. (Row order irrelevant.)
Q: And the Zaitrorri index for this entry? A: 3.07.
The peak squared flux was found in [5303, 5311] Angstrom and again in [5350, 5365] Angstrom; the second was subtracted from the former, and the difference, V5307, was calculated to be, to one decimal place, 0.1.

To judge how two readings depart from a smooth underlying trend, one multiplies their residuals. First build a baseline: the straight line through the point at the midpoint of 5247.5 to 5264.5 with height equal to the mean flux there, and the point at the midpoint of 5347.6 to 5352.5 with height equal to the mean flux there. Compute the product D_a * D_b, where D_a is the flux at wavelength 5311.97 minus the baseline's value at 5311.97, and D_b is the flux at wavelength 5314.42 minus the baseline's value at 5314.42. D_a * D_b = 0.041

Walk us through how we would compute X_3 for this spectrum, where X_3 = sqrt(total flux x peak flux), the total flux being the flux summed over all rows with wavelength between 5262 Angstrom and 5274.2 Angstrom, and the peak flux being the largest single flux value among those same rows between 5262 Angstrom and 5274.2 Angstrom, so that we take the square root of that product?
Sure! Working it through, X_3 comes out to 6.28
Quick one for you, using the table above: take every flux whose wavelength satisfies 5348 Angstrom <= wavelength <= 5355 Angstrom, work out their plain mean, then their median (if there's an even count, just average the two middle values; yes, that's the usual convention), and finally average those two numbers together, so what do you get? 2.961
